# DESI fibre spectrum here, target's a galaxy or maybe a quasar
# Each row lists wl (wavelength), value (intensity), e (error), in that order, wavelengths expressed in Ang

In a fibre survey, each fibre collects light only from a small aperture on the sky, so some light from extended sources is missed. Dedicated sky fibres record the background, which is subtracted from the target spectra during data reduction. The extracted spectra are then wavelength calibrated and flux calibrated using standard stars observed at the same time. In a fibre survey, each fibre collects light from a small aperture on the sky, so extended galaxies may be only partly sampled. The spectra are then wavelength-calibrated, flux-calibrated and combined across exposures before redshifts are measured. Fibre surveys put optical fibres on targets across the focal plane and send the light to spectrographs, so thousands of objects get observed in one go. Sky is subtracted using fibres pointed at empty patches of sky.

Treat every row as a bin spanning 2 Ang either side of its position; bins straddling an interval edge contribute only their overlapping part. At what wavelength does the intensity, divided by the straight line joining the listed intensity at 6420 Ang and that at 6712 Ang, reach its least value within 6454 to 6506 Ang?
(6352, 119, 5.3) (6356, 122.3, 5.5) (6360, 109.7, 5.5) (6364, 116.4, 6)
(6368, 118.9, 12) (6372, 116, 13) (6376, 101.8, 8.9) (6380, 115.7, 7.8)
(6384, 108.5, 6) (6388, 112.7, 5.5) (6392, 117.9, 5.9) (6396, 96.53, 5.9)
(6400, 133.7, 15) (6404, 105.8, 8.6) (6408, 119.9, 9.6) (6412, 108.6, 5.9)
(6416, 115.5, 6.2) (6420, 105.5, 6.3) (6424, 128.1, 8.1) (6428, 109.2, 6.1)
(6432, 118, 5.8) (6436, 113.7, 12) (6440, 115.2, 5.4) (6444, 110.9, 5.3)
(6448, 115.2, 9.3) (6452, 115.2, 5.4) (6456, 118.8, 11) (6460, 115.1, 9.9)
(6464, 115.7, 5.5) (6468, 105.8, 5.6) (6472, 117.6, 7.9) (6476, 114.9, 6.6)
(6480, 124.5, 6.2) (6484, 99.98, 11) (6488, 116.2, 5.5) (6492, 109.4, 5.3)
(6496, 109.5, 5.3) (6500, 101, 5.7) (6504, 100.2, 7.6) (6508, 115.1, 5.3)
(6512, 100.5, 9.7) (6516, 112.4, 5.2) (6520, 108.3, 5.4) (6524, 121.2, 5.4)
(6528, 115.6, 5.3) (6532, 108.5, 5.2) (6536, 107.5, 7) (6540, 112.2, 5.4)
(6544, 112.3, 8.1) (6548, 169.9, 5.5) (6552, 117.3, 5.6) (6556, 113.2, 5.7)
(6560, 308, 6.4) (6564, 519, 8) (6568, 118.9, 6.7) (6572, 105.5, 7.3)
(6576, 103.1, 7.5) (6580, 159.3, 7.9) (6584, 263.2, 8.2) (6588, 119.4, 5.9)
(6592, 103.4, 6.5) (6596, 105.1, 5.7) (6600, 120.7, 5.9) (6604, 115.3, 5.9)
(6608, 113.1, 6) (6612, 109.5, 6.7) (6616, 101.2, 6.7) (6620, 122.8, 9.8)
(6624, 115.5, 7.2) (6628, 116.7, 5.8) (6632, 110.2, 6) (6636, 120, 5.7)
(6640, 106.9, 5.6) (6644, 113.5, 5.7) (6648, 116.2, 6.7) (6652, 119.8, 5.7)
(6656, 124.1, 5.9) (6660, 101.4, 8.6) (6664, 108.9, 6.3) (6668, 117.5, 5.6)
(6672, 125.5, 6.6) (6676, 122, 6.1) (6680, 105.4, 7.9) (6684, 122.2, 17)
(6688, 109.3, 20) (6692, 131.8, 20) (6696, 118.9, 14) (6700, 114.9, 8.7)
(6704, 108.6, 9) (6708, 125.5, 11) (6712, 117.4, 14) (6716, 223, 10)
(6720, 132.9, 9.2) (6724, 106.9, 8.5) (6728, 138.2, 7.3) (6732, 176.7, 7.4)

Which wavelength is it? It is 6504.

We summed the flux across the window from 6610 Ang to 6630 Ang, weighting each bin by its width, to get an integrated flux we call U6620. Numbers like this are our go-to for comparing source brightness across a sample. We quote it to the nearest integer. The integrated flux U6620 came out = 2263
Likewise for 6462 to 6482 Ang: 2314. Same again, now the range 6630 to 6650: 2267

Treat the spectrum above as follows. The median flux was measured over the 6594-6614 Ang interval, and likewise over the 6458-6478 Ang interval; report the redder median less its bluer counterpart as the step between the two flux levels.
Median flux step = -2.0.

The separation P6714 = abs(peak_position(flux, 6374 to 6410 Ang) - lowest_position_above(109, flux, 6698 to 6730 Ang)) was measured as 300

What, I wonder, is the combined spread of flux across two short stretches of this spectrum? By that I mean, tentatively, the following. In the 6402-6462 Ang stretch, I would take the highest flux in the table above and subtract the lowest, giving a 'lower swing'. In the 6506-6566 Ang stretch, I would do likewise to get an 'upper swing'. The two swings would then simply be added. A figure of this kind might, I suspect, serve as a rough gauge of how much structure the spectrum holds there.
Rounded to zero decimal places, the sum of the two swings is 441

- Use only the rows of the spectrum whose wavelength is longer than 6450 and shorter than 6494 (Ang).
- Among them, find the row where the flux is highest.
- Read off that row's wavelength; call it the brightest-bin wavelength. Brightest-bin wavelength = 6480 Ang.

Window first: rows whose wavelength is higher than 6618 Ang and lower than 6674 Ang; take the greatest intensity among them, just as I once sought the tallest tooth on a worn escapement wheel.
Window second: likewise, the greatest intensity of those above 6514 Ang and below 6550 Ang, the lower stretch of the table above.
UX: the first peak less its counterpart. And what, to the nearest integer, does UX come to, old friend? -44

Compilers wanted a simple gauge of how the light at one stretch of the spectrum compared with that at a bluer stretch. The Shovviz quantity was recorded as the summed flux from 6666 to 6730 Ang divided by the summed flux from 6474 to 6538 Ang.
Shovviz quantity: 1.14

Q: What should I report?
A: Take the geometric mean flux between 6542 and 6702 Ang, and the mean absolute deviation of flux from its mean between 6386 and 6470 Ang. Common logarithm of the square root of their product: 1.42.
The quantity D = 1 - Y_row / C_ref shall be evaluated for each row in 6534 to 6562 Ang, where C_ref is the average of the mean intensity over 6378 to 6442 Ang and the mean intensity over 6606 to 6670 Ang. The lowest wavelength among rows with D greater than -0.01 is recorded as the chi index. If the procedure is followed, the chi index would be 6536 Ang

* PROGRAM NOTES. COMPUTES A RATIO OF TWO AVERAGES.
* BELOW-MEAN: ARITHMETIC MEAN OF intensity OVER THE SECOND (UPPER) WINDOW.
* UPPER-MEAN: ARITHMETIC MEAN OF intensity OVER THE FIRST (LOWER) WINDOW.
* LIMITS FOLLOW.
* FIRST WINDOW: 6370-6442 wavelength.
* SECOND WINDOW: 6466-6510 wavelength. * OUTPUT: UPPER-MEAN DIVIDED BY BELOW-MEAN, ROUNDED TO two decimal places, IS 1.03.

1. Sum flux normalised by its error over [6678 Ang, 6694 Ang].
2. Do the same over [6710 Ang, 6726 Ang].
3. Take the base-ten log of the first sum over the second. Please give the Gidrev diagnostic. -0.25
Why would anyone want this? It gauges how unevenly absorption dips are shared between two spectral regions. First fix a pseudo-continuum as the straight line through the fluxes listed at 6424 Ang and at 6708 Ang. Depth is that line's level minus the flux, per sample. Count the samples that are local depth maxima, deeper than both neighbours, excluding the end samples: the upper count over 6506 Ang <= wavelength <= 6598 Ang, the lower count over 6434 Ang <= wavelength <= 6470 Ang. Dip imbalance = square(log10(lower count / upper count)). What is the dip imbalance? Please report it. 0.23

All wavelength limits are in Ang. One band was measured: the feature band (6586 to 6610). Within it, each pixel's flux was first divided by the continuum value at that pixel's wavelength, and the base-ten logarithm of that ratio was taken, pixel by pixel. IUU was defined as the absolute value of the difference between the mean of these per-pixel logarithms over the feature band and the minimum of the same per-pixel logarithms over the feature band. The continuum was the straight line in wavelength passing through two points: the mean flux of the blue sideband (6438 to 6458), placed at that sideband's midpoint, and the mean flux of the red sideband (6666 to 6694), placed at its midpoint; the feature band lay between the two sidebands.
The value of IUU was 0.037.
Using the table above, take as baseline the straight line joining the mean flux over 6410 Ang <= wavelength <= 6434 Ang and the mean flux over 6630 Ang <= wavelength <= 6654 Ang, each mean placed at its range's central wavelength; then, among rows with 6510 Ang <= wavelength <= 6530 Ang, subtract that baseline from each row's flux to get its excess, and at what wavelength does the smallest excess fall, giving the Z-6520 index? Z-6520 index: 6512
